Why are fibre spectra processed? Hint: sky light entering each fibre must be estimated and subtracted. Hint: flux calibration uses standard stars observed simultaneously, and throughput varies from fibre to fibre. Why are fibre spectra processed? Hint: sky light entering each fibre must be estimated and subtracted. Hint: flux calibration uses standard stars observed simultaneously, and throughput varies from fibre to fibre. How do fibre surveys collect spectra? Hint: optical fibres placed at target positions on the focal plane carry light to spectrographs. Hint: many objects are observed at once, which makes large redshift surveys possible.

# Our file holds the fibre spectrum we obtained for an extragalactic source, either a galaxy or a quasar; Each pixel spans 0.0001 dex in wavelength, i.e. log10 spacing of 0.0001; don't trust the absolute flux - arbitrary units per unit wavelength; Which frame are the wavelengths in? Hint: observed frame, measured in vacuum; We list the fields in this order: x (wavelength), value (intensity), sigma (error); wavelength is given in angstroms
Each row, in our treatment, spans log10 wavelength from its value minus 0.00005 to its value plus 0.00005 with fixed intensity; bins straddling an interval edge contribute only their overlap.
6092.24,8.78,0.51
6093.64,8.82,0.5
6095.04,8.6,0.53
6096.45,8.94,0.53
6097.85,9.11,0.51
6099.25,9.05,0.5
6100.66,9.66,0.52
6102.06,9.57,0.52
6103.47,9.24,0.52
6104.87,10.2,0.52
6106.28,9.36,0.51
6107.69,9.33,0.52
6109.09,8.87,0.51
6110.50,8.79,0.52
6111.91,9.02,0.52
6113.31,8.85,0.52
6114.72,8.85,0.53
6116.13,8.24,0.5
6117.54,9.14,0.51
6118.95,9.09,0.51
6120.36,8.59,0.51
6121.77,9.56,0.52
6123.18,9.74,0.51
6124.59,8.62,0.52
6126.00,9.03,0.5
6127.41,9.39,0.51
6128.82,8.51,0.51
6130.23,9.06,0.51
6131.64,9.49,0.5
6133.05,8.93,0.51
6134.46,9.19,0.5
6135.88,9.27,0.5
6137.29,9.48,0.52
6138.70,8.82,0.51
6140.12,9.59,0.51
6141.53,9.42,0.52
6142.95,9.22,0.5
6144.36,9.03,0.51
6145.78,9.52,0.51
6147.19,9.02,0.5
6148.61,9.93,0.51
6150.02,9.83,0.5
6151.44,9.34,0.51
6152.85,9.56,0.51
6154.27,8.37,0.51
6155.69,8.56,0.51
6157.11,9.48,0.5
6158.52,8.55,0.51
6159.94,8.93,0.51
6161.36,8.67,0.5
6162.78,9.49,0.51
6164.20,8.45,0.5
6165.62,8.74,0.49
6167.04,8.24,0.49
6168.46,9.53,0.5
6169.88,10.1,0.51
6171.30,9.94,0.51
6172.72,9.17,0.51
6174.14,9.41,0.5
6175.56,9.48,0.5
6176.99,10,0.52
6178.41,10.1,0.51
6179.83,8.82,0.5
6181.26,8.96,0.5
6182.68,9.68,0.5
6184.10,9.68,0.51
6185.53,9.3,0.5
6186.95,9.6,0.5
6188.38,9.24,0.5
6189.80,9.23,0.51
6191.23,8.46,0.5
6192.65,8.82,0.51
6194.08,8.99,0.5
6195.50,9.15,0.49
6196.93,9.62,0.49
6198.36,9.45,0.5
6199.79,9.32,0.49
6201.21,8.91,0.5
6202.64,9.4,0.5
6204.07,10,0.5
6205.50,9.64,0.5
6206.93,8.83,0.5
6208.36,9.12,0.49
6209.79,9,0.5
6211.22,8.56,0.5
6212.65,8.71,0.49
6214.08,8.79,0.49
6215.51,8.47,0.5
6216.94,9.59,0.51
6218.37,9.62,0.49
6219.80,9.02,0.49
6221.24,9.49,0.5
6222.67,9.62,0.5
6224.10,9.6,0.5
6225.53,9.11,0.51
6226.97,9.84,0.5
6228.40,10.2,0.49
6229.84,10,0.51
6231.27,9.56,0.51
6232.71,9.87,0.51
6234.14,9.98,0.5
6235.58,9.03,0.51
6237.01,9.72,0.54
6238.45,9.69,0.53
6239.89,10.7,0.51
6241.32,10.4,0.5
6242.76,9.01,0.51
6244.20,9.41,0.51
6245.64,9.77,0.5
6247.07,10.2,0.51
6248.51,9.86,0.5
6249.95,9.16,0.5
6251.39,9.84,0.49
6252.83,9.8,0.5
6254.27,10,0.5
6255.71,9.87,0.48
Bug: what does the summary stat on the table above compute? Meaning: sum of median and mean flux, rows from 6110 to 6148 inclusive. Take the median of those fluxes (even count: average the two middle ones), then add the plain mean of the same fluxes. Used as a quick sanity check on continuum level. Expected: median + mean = 18.15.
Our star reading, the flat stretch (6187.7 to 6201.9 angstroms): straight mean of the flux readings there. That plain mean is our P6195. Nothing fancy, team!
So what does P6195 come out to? 9.1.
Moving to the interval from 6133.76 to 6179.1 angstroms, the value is 9.3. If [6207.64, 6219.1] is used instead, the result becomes 9.0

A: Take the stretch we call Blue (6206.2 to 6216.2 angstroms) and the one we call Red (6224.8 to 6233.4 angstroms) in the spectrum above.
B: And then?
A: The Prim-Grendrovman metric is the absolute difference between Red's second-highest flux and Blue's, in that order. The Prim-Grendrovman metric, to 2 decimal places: 1.00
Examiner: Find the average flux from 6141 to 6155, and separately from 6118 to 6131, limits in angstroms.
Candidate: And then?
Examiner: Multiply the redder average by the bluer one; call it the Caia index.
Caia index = 84.5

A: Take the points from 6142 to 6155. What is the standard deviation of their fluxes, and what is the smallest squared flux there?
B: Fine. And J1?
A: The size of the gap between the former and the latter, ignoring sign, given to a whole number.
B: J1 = 70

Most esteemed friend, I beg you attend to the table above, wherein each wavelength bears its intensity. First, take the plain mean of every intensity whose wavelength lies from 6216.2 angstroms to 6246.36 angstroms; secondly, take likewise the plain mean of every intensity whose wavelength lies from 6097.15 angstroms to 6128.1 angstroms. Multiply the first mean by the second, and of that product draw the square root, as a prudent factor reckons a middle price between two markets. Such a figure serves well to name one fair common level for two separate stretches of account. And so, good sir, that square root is 9.41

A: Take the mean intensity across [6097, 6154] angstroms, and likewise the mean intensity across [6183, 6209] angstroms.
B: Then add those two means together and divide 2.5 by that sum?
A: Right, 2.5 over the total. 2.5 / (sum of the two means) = 0.135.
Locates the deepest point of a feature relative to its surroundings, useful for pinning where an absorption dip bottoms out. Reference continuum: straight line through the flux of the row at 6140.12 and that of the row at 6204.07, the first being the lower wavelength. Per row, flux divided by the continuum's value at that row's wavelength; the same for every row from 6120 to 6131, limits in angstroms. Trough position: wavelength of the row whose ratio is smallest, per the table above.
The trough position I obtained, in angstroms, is 6128.82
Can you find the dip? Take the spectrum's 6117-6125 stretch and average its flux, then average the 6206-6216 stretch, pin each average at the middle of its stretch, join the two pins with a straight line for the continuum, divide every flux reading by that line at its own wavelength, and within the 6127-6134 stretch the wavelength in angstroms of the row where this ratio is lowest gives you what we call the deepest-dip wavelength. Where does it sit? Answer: 6128.82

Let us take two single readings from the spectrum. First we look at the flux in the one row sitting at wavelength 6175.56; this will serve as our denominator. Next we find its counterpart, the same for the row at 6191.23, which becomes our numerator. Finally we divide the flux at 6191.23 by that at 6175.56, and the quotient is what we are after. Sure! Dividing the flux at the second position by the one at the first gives 0.89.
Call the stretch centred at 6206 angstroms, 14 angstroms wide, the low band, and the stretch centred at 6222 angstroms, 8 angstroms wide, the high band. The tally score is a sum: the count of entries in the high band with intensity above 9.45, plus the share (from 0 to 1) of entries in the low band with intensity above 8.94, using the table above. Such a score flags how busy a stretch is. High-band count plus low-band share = 5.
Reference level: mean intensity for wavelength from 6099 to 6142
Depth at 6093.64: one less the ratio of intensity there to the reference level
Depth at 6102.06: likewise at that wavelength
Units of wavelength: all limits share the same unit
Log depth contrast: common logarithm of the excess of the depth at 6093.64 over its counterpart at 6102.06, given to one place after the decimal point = -1.1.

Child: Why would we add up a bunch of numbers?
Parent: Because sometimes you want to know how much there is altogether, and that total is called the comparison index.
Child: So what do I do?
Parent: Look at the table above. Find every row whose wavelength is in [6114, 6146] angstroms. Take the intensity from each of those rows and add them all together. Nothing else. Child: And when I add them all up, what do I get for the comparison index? 210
